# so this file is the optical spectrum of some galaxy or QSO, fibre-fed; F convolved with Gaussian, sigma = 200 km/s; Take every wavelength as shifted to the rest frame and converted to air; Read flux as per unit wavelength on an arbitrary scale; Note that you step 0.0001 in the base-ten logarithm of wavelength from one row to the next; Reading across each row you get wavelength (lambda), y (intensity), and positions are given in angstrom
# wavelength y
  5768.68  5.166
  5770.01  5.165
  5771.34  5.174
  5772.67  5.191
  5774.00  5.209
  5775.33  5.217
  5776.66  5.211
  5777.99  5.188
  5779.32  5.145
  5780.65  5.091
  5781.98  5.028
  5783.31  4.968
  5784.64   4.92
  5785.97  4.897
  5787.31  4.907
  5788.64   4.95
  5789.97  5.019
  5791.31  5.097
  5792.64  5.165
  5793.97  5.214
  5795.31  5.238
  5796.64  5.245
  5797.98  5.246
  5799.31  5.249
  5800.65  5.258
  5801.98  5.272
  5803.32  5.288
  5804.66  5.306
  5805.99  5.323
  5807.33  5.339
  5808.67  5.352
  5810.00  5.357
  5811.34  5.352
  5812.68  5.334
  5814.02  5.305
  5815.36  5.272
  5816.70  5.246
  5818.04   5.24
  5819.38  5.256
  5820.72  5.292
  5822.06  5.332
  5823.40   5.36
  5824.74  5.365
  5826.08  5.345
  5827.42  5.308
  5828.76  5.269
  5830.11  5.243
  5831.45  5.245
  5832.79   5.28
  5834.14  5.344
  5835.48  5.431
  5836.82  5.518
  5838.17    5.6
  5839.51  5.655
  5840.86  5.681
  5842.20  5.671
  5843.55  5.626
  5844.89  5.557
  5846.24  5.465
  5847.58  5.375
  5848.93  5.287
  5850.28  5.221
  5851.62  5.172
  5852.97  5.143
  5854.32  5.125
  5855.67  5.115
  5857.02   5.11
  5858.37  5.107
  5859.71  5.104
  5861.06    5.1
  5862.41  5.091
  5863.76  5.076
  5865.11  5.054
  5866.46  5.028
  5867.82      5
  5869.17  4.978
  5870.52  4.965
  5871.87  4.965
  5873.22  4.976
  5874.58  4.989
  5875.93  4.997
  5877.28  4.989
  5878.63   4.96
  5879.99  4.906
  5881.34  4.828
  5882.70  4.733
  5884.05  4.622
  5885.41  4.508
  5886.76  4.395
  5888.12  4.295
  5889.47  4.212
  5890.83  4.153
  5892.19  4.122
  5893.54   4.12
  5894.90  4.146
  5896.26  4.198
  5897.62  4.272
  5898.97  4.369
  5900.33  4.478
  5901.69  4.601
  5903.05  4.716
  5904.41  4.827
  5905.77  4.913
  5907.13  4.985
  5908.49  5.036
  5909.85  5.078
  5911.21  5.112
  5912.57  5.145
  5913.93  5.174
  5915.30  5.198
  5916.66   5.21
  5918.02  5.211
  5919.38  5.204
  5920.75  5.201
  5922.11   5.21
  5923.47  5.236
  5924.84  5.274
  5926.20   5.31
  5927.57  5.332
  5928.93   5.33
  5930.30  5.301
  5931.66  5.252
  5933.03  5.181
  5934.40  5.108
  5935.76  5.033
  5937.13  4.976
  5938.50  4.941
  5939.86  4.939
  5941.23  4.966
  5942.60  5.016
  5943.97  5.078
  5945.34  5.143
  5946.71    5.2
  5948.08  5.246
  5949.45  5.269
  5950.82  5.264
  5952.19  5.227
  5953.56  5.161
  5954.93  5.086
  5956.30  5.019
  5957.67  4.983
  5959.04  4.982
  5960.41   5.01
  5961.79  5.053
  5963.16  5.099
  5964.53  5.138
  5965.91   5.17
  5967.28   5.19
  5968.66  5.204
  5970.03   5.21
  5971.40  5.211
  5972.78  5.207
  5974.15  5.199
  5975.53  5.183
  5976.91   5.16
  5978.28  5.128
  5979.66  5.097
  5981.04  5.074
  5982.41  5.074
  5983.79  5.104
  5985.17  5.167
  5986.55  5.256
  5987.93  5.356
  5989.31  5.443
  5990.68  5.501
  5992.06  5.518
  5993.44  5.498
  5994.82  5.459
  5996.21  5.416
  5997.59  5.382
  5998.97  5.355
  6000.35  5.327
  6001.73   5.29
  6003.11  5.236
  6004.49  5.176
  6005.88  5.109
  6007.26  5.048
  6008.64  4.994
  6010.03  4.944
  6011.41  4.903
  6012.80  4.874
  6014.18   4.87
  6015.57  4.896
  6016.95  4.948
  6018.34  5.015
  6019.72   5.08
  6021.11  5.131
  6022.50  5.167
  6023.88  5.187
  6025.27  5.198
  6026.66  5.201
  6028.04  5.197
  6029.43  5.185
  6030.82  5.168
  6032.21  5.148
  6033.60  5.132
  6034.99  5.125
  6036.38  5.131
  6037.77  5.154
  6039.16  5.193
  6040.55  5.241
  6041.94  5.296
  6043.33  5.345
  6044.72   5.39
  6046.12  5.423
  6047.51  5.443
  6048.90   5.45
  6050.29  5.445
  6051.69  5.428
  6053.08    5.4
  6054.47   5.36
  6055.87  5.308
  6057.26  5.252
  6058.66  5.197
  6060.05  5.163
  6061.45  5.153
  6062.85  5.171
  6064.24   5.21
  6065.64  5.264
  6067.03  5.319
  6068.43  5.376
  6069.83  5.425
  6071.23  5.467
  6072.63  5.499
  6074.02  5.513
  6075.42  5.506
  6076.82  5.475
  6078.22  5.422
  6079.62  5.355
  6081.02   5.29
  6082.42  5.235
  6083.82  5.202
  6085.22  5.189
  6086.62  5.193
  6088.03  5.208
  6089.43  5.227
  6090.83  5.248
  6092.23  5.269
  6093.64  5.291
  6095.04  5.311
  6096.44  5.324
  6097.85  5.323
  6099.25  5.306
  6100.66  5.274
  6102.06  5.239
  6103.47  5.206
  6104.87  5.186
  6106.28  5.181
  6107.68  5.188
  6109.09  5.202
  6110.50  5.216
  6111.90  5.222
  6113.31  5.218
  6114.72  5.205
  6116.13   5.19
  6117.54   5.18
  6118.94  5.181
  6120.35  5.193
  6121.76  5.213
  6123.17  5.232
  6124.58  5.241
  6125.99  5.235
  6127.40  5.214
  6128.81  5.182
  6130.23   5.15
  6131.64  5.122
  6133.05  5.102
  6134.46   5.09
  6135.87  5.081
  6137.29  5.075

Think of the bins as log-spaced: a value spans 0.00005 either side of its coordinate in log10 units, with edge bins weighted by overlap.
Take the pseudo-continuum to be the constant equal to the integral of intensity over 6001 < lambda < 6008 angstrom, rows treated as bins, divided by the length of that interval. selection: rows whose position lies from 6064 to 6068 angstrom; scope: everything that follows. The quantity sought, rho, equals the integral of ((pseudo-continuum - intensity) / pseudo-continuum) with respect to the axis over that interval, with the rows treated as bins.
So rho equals -0.08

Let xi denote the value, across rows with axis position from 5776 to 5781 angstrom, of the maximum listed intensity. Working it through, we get 5.211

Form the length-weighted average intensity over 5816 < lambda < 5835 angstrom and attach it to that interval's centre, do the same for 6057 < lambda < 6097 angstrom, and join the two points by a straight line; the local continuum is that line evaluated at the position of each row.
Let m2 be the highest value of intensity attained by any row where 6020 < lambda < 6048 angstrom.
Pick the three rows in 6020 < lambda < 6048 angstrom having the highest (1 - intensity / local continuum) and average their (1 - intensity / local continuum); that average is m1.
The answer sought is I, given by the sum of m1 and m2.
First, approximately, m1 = 0.032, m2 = 5.443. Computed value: 5.48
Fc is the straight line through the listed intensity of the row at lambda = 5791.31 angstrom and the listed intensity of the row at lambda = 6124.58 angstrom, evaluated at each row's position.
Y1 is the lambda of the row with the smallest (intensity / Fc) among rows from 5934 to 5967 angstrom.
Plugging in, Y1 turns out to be 5939.86 angstrom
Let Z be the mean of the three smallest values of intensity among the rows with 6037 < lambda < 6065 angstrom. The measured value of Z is 5.16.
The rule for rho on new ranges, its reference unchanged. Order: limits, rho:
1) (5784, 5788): 0.21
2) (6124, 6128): -0.04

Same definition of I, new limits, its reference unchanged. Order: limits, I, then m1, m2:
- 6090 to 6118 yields 5.35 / 0.023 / 5.324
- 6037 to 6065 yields 5.48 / 0.027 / 5.45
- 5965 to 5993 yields 5.56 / 0.041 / 5.518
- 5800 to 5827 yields 5.37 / 0.009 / 5.365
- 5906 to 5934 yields 5.38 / 0.050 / 5.332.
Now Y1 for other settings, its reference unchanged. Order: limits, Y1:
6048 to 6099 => 6061.45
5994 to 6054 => 6014.18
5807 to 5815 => 5814.02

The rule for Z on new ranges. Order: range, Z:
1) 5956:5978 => 4.99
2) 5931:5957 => 4.95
